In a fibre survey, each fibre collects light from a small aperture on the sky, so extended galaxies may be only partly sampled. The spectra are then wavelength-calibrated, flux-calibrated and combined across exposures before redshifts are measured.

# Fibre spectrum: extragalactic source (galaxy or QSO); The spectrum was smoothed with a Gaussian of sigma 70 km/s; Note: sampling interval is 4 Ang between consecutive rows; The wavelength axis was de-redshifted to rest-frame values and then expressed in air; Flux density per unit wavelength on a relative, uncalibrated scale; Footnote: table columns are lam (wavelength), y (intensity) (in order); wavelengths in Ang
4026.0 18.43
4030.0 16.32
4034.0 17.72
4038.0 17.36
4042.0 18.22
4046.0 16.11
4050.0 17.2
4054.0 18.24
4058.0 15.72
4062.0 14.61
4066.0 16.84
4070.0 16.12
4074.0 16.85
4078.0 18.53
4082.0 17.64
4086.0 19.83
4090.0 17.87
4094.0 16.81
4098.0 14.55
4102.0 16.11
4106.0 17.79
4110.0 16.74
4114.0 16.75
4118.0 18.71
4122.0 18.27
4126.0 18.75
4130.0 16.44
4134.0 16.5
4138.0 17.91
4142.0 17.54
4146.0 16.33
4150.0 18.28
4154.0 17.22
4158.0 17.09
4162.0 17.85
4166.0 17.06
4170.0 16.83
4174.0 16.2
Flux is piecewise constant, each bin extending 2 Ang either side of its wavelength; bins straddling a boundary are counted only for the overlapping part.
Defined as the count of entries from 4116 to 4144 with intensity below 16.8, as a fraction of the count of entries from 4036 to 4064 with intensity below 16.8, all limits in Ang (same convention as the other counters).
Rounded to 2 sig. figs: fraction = 0.67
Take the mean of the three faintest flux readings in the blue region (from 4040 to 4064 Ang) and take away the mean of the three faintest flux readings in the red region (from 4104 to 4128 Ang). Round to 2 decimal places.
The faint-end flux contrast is -1.61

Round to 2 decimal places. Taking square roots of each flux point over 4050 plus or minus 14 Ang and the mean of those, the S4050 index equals 4.09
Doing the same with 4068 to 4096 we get 4.20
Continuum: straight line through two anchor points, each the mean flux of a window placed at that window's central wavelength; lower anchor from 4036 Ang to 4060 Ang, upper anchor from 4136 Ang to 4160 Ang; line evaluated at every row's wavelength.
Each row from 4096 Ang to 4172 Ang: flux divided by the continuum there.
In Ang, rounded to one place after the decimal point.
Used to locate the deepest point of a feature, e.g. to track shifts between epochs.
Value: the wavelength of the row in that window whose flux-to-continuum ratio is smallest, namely 4098.0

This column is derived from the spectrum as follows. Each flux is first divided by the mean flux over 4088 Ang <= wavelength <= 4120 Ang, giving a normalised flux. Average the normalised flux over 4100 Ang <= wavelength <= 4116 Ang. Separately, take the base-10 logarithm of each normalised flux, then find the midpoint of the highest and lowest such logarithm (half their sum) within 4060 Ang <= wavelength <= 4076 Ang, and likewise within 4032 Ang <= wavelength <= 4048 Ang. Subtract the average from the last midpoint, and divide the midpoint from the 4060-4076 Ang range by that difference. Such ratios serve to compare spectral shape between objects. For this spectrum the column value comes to 0.033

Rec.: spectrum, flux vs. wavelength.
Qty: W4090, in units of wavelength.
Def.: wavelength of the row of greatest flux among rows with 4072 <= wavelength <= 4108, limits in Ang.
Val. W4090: 4086.0 Ang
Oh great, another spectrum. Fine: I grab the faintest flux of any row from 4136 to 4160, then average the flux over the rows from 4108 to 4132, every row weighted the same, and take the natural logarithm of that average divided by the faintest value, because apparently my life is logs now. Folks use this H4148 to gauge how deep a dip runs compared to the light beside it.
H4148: 0.075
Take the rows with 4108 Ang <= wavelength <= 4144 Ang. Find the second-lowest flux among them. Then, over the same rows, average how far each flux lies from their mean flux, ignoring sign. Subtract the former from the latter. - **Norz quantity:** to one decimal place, -15.7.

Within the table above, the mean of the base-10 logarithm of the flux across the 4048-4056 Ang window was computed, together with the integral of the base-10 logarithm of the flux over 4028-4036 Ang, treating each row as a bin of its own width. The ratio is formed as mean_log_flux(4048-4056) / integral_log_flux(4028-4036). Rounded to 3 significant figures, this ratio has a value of 0.127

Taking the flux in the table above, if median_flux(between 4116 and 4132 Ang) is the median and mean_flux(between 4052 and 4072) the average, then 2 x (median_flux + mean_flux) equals 69.6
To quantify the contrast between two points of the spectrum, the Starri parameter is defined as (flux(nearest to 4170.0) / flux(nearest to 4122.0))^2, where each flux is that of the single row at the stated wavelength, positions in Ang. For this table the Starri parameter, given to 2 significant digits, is 0.85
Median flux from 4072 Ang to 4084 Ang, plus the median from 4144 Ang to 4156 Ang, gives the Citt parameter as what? 34.9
